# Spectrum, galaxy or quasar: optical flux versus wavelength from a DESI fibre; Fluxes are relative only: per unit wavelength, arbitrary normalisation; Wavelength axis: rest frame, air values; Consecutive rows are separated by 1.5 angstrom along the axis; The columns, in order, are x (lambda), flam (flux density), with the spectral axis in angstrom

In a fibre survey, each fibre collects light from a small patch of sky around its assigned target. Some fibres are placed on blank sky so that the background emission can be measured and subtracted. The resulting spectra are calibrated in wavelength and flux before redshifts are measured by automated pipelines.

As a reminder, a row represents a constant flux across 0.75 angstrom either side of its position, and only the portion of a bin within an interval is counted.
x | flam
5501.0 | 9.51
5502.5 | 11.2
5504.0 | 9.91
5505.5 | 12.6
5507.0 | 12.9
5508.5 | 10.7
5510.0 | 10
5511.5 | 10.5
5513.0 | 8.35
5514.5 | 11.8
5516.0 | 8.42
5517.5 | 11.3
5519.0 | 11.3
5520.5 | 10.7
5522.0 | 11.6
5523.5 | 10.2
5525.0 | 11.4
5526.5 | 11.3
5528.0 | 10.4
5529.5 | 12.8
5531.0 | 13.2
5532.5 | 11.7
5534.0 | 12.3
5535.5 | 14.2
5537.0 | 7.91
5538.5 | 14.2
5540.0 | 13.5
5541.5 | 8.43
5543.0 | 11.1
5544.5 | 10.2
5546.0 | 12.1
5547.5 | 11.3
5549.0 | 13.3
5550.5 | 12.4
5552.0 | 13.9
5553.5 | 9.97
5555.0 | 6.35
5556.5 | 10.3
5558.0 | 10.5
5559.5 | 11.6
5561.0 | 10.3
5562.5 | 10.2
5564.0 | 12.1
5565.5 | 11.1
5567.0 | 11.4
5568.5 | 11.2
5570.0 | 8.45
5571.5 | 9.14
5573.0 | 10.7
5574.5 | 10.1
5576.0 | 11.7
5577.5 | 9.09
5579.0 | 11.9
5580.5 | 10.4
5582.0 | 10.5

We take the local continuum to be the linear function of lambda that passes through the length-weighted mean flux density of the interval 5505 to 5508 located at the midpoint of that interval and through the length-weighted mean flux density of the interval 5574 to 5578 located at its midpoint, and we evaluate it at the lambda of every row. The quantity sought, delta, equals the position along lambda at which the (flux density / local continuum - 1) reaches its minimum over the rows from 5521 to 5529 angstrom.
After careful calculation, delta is 5523.5 angstrom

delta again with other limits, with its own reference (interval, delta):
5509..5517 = 5513.0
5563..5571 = 5570.0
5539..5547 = 5541.5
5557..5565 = 5562.5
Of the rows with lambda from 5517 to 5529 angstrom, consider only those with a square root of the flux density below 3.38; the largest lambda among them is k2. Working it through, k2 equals 5528.0 angstrom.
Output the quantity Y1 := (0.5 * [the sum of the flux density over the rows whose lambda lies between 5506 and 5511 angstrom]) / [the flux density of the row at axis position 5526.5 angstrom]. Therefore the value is 1.49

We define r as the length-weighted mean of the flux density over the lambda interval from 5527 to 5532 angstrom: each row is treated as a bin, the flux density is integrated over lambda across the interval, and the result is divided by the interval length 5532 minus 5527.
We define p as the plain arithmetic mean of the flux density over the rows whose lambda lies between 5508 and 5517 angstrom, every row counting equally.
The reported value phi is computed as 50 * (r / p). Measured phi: 61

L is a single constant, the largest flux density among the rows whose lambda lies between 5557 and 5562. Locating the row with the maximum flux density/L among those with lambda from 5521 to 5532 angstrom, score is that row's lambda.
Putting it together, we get 5531.0 angstrom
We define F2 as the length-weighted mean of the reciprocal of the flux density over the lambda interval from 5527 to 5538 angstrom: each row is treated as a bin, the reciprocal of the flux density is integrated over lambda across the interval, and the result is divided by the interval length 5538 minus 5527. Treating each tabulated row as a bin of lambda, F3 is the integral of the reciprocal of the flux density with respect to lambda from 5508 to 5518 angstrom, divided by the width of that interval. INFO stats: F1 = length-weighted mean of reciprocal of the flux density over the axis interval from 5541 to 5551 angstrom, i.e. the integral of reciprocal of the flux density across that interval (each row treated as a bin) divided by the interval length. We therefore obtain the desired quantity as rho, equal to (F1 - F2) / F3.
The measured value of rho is 0.03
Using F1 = 0.090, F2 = 0.087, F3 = 0.101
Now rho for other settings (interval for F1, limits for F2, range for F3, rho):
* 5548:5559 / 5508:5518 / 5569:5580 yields -0.04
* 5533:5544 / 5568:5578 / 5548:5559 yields -0.11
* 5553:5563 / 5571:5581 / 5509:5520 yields 0.08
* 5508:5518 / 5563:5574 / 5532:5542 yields 0.05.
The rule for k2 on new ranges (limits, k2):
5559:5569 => 5568.5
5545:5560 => 5558.0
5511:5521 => 5520.5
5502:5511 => 5510.0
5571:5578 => 5577.5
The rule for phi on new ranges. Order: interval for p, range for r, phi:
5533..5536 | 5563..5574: 40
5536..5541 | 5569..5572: 38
